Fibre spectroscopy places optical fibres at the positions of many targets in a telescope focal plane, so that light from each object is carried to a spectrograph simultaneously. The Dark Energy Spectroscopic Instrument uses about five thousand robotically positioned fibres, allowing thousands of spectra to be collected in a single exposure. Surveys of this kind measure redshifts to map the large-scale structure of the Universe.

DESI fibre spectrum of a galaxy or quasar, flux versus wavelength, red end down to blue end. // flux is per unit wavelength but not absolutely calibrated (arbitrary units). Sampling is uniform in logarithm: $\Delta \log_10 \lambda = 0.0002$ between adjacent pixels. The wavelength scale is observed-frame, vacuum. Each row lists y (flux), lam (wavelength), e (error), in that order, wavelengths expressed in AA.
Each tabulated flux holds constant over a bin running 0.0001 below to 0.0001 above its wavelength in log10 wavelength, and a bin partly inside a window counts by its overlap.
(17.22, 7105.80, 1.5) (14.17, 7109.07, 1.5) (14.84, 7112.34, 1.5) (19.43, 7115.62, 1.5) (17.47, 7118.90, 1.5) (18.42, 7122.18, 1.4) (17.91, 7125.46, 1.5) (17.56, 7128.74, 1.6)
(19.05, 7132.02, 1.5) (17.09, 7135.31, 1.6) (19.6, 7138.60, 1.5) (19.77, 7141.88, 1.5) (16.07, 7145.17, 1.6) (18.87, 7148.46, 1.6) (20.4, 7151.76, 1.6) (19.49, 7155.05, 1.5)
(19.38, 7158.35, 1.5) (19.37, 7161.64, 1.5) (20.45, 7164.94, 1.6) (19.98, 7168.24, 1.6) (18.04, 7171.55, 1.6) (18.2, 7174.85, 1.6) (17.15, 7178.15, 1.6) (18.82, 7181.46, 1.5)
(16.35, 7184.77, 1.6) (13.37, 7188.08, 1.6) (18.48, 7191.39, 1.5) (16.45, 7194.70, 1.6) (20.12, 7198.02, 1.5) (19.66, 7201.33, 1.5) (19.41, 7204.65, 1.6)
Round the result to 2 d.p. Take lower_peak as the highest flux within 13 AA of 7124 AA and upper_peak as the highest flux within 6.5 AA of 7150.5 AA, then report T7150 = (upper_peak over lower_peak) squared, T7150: 1.10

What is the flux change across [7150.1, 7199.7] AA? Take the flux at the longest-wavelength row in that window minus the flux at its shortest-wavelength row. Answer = 0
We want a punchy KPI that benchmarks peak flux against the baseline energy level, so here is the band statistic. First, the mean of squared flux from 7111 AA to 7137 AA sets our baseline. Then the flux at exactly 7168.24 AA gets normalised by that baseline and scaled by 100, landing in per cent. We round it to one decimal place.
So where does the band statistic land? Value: 6.3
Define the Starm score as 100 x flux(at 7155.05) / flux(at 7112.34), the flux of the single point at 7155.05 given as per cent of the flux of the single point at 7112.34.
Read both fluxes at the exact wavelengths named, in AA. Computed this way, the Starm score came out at 131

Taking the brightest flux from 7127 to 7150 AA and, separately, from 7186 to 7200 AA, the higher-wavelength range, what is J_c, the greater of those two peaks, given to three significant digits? 20.1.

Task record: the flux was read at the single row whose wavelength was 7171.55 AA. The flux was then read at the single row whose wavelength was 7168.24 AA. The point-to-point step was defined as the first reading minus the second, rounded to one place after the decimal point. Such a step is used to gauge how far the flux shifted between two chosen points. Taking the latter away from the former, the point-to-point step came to -1.9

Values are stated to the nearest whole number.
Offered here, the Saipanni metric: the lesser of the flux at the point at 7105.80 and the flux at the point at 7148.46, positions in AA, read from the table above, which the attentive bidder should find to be 17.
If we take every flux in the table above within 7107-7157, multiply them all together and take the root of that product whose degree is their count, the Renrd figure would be 17.9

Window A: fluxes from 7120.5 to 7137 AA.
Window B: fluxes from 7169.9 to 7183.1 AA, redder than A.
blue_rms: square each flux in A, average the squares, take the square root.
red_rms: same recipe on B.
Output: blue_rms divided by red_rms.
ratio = 1.00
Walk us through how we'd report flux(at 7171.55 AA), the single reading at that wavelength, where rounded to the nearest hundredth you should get 18.04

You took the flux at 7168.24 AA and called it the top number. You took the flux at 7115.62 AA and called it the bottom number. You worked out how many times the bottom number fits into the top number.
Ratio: 1.03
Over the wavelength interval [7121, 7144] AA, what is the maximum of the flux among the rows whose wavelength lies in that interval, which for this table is 19.77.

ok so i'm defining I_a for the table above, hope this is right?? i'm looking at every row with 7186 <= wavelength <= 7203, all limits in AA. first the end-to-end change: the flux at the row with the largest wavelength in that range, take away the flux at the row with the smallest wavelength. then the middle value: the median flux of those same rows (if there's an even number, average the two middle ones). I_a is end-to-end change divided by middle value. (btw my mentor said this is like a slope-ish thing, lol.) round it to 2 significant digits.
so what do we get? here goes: 0.34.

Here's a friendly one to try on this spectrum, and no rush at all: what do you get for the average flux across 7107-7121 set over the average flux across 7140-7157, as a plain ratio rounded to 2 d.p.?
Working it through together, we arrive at 0.87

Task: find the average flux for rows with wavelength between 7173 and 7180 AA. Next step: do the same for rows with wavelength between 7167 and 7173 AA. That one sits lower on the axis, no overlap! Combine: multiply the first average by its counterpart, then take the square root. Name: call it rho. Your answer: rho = 18.3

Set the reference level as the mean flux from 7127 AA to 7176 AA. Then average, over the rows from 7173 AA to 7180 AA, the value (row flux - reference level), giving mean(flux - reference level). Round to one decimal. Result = -1.2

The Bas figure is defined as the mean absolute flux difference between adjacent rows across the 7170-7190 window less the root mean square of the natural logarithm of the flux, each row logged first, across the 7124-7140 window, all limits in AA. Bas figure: -1.2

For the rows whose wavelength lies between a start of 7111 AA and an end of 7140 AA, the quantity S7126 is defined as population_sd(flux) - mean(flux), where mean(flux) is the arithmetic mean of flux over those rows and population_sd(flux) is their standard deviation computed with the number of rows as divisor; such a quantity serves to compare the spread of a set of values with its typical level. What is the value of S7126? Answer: -16.6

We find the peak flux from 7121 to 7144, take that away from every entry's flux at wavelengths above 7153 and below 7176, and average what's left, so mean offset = -0.5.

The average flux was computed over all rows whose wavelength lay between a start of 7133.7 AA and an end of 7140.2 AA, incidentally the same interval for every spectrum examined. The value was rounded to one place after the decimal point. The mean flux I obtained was 18.3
